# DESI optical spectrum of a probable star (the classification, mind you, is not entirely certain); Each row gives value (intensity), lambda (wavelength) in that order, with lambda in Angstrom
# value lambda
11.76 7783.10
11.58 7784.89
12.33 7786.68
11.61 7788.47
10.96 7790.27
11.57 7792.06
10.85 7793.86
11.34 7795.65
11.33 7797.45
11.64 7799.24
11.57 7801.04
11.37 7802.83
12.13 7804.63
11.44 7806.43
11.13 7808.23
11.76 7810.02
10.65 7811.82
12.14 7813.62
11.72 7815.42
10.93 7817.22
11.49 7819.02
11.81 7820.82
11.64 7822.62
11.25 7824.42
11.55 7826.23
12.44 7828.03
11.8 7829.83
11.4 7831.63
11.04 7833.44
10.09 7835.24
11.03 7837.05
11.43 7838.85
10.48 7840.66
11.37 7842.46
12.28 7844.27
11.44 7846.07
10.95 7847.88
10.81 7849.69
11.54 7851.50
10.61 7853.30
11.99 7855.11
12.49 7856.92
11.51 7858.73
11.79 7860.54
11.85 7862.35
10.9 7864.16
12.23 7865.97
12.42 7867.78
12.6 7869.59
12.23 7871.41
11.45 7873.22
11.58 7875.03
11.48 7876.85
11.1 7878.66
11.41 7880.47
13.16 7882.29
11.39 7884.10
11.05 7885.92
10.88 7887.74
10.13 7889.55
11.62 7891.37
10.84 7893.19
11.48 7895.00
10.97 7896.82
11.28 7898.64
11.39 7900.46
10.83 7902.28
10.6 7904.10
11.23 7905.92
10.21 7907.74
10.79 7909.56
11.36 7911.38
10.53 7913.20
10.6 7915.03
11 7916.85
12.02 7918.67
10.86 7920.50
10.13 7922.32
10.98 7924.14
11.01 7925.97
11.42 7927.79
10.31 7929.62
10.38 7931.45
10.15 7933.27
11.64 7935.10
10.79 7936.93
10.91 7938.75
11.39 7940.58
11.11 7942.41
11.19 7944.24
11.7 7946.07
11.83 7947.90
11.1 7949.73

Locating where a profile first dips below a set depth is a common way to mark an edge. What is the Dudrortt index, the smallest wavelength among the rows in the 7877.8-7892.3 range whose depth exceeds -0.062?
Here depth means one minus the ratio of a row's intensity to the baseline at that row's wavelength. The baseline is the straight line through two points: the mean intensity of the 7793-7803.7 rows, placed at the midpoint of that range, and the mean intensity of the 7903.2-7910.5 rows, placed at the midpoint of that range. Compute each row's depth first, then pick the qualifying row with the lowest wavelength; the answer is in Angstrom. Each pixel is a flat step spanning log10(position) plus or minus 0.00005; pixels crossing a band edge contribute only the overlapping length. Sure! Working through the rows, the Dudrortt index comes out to 7878.66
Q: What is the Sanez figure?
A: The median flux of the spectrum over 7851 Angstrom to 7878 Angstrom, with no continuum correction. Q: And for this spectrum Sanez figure 11.8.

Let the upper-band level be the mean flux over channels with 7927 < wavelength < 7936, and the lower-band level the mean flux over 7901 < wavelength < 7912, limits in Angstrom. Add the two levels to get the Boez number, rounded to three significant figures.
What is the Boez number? 21.6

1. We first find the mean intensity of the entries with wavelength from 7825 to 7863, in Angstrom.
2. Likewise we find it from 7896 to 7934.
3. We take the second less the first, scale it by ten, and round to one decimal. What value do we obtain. -5.6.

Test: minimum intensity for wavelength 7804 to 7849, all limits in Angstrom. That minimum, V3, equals 10.09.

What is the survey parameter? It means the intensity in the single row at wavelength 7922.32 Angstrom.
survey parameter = 10.13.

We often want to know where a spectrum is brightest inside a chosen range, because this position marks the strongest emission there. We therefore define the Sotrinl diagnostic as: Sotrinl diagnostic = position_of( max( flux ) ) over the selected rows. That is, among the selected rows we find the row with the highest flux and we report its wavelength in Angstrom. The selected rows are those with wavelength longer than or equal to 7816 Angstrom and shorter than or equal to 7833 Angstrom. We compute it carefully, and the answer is 7828.03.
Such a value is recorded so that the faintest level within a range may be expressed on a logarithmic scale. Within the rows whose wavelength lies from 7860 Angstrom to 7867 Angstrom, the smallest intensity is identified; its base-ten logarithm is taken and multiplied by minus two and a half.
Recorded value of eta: -2.59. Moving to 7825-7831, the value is -2.66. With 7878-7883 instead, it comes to -2.61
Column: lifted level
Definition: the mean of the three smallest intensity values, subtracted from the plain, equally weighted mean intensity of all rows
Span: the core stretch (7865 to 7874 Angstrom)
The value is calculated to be 0.22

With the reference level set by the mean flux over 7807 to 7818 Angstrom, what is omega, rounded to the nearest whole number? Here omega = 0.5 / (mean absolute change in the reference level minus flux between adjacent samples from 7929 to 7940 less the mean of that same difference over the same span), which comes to -4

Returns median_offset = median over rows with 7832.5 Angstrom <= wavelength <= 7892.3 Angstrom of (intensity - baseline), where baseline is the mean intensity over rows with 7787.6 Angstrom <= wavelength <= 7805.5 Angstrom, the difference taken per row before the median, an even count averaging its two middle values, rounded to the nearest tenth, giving 0.0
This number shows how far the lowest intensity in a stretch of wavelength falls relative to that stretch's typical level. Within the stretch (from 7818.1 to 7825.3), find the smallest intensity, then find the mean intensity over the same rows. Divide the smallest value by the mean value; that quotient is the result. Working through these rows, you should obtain 0.974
